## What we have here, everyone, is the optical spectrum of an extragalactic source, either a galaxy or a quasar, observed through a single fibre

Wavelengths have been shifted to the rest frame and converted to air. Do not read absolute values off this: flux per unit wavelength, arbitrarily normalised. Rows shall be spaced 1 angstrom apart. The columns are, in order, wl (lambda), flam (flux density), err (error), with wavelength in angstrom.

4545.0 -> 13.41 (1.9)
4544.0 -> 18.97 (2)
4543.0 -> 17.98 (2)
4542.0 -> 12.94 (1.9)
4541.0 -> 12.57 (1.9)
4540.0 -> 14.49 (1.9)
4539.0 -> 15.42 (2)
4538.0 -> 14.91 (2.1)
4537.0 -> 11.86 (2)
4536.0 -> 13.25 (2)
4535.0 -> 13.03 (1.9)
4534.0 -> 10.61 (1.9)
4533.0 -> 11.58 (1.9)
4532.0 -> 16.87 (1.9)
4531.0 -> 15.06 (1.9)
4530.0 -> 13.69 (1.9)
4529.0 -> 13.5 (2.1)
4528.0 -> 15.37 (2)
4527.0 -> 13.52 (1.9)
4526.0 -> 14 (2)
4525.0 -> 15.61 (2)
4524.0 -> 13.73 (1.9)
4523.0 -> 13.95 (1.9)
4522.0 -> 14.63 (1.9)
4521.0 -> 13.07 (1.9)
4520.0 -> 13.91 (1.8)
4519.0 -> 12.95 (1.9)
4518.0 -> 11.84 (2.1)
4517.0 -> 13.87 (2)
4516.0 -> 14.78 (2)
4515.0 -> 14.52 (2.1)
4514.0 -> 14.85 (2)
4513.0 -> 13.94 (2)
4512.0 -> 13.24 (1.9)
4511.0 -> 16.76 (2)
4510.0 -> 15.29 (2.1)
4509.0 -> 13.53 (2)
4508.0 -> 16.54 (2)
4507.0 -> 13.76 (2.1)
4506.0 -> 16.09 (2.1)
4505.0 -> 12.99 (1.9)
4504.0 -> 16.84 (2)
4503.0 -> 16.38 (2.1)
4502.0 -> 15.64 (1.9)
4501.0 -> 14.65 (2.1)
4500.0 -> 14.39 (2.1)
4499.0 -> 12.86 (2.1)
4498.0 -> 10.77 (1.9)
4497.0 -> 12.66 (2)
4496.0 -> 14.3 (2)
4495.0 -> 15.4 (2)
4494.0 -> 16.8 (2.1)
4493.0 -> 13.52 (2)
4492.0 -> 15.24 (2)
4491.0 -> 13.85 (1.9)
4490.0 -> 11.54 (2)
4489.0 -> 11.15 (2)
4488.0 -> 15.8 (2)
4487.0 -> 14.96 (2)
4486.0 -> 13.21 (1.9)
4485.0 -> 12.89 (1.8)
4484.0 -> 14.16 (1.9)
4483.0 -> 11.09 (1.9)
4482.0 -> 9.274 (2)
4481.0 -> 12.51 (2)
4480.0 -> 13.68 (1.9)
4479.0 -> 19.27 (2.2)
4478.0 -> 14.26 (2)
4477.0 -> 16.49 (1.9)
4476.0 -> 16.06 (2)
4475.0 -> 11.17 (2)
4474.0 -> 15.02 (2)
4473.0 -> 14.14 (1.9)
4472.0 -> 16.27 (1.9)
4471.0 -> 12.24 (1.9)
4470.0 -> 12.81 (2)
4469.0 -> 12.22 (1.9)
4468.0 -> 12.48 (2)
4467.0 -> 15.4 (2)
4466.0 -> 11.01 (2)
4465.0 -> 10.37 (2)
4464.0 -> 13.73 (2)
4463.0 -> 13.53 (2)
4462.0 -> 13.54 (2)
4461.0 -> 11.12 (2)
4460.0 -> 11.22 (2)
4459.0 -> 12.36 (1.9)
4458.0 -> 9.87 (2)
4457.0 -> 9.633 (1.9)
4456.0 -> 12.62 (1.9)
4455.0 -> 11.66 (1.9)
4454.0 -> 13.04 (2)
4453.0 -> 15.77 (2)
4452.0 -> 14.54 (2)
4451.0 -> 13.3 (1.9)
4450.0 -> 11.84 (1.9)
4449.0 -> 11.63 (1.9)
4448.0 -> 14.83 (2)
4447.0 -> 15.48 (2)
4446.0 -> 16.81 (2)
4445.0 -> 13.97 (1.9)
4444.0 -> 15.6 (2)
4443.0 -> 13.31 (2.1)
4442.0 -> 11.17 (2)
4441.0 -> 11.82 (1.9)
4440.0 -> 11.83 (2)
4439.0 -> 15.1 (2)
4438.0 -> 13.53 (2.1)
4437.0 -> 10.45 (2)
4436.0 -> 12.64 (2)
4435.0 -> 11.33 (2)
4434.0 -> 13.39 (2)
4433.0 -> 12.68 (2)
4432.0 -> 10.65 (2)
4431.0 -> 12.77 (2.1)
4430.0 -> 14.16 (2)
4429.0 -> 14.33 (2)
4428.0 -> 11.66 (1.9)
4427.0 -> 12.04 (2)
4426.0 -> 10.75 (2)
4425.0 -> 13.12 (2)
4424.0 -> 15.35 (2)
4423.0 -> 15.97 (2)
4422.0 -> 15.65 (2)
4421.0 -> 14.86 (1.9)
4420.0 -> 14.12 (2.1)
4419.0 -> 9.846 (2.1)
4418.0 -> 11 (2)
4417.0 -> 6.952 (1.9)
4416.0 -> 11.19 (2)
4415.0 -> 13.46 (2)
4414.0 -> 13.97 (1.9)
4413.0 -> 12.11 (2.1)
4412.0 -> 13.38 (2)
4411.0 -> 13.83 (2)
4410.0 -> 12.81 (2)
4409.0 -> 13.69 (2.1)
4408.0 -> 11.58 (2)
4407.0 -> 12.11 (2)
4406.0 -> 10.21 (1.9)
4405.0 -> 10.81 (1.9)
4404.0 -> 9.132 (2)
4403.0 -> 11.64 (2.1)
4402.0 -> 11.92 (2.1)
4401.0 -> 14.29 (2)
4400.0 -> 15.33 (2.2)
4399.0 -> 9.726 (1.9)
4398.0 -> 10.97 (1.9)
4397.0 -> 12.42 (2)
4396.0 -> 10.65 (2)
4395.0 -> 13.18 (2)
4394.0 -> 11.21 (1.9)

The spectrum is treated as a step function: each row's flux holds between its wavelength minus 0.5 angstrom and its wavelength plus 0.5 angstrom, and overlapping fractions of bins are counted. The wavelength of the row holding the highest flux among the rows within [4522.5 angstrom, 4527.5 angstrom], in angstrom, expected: 4525.0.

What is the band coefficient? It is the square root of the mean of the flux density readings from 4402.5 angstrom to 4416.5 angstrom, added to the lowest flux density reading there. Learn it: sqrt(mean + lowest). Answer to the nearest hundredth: 4.61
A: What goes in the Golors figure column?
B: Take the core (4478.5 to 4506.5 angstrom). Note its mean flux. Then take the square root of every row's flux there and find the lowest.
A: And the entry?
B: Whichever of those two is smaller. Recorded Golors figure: 3.05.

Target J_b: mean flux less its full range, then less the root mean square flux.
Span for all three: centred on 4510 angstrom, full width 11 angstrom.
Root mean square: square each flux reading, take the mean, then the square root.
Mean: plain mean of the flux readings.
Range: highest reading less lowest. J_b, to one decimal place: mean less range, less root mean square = -3.8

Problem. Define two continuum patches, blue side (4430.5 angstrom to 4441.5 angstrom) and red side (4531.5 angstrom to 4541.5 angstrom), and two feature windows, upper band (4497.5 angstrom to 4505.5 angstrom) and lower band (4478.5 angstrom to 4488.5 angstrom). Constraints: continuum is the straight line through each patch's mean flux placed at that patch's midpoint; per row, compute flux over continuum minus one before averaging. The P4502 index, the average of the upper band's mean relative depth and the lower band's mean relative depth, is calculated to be 0.08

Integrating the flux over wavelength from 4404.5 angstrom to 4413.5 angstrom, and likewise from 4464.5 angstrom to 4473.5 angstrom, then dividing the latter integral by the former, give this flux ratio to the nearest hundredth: 1.06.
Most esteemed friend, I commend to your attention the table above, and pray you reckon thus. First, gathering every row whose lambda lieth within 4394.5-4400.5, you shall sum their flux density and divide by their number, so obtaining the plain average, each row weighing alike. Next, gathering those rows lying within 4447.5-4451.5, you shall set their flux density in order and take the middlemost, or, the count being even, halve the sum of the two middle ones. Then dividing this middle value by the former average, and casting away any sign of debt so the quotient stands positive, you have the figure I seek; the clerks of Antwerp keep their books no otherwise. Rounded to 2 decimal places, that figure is 1.04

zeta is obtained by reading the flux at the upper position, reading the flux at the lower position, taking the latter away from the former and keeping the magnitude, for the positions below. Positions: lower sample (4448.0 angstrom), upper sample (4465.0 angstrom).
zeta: 4.5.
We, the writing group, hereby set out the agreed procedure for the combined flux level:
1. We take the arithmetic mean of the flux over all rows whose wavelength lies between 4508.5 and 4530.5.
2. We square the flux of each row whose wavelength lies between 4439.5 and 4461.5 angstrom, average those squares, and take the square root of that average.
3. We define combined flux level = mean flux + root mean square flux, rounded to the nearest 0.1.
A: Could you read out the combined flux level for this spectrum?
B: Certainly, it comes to 27.1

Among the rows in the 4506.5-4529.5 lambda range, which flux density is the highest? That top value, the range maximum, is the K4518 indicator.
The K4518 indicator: 16.76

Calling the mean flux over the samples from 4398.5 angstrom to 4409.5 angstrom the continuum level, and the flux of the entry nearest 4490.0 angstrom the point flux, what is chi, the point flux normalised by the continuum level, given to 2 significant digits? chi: 0.97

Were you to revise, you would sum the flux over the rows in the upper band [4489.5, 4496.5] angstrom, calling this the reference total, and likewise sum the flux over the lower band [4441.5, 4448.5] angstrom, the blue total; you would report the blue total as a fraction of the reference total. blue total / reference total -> 1.01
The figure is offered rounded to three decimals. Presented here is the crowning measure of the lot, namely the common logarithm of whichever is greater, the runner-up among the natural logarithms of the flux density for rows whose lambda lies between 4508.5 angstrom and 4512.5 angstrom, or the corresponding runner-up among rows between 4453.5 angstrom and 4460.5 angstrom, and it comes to 0.436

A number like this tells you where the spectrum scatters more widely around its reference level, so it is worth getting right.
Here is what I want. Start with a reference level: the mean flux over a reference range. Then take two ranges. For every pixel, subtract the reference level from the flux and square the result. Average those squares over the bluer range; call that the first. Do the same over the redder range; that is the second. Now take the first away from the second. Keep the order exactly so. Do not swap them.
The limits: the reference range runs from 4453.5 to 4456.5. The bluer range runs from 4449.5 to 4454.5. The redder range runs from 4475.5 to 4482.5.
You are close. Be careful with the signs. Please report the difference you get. 10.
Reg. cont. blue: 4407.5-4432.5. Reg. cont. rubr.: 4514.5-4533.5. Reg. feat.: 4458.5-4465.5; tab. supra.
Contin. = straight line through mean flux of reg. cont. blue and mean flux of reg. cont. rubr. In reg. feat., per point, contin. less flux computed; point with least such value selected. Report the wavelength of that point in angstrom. 4464.0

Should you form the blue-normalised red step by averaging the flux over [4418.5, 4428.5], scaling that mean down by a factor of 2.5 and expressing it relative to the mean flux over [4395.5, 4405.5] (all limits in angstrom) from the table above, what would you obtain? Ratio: 0.456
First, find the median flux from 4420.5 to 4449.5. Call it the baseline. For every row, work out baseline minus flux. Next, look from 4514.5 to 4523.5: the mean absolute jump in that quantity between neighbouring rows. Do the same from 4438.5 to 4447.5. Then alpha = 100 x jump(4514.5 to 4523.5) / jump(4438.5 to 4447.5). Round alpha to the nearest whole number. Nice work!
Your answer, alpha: 59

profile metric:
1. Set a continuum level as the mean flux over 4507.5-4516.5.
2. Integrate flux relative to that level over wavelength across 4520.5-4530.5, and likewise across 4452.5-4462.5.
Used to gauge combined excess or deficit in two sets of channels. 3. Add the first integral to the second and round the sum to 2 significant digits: -35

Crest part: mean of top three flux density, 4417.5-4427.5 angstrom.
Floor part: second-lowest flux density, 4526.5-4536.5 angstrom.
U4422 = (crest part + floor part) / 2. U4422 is 13.6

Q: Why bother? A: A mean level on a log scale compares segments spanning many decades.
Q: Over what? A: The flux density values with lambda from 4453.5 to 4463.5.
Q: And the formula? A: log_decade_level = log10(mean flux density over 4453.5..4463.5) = 1.07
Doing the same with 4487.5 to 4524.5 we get 1.15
